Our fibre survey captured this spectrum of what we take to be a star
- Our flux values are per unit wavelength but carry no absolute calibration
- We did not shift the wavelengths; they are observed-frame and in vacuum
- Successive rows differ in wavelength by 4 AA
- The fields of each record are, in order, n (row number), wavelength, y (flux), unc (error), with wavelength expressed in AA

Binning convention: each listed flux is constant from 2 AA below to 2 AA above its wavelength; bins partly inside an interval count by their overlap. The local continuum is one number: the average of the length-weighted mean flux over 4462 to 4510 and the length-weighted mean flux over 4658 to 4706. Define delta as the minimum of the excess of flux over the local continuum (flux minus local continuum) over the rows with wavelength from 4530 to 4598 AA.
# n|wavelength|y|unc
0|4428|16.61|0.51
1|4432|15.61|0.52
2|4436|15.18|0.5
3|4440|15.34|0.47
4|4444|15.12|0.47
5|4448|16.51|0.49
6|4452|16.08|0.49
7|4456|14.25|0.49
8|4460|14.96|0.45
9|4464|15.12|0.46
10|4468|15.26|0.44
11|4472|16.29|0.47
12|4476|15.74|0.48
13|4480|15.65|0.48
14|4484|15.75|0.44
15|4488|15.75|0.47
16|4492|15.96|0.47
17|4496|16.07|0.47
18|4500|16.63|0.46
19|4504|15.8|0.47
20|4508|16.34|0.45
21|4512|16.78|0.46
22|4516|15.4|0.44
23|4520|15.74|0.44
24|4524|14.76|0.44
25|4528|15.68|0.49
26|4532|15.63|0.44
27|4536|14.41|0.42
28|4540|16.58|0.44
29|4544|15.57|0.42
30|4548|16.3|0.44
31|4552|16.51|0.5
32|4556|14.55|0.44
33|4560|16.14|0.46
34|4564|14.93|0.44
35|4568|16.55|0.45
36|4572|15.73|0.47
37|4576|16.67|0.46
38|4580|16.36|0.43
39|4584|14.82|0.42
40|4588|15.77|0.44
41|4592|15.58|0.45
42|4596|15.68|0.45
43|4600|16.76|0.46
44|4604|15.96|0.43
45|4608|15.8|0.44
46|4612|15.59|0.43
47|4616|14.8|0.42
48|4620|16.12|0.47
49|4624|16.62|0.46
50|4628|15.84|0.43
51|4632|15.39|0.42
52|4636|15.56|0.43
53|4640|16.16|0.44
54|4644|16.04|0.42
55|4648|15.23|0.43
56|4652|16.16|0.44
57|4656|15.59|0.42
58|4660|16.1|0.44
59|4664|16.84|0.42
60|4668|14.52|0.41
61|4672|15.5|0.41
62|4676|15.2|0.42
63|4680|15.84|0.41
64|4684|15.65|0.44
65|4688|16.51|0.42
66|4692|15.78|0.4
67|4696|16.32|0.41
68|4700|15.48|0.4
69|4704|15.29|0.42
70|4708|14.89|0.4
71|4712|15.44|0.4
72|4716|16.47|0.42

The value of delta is -1.40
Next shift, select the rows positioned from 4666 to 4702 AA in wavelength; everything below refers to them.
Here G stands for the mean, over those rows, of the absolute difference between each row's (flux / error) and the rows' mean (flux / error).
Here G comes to 1.4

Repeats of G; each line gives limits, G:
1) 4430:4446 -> 1.1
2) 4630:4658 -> 0.5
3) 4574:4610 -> 0.8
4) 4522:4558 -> 1.8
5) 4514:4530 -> 1.3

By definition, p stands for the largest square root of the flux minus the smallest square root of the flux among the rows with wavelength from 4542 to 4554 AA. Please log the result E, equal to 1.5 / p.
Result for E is 12.8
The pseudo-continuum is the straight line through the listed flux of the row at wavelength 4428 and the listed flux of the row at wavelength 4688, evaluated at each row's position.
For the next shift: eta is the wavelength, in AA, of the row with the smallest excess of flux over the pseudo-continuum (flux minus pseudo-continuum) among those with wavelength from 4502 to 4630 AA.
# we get 4536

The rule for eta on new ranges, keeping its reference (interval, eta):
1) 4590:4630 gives 4616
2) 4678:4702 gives 4700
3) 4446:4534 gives 4456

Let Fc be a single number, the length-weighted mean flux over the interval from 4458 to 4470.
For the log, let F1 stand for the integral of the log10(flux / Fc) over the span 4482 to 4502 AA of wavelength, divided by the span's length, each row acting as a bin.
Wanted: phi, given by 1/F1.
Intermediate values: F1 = 0.026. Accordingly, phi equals 39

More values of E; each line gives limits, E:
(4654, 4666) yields 9.7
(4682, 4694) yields 14.0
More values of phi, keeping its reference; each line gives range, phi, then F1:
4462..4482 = 72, 0.014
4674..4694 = 53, 0.019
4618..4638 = 45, 0.022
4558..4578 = 41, 0.025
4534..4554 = 48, 0.021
